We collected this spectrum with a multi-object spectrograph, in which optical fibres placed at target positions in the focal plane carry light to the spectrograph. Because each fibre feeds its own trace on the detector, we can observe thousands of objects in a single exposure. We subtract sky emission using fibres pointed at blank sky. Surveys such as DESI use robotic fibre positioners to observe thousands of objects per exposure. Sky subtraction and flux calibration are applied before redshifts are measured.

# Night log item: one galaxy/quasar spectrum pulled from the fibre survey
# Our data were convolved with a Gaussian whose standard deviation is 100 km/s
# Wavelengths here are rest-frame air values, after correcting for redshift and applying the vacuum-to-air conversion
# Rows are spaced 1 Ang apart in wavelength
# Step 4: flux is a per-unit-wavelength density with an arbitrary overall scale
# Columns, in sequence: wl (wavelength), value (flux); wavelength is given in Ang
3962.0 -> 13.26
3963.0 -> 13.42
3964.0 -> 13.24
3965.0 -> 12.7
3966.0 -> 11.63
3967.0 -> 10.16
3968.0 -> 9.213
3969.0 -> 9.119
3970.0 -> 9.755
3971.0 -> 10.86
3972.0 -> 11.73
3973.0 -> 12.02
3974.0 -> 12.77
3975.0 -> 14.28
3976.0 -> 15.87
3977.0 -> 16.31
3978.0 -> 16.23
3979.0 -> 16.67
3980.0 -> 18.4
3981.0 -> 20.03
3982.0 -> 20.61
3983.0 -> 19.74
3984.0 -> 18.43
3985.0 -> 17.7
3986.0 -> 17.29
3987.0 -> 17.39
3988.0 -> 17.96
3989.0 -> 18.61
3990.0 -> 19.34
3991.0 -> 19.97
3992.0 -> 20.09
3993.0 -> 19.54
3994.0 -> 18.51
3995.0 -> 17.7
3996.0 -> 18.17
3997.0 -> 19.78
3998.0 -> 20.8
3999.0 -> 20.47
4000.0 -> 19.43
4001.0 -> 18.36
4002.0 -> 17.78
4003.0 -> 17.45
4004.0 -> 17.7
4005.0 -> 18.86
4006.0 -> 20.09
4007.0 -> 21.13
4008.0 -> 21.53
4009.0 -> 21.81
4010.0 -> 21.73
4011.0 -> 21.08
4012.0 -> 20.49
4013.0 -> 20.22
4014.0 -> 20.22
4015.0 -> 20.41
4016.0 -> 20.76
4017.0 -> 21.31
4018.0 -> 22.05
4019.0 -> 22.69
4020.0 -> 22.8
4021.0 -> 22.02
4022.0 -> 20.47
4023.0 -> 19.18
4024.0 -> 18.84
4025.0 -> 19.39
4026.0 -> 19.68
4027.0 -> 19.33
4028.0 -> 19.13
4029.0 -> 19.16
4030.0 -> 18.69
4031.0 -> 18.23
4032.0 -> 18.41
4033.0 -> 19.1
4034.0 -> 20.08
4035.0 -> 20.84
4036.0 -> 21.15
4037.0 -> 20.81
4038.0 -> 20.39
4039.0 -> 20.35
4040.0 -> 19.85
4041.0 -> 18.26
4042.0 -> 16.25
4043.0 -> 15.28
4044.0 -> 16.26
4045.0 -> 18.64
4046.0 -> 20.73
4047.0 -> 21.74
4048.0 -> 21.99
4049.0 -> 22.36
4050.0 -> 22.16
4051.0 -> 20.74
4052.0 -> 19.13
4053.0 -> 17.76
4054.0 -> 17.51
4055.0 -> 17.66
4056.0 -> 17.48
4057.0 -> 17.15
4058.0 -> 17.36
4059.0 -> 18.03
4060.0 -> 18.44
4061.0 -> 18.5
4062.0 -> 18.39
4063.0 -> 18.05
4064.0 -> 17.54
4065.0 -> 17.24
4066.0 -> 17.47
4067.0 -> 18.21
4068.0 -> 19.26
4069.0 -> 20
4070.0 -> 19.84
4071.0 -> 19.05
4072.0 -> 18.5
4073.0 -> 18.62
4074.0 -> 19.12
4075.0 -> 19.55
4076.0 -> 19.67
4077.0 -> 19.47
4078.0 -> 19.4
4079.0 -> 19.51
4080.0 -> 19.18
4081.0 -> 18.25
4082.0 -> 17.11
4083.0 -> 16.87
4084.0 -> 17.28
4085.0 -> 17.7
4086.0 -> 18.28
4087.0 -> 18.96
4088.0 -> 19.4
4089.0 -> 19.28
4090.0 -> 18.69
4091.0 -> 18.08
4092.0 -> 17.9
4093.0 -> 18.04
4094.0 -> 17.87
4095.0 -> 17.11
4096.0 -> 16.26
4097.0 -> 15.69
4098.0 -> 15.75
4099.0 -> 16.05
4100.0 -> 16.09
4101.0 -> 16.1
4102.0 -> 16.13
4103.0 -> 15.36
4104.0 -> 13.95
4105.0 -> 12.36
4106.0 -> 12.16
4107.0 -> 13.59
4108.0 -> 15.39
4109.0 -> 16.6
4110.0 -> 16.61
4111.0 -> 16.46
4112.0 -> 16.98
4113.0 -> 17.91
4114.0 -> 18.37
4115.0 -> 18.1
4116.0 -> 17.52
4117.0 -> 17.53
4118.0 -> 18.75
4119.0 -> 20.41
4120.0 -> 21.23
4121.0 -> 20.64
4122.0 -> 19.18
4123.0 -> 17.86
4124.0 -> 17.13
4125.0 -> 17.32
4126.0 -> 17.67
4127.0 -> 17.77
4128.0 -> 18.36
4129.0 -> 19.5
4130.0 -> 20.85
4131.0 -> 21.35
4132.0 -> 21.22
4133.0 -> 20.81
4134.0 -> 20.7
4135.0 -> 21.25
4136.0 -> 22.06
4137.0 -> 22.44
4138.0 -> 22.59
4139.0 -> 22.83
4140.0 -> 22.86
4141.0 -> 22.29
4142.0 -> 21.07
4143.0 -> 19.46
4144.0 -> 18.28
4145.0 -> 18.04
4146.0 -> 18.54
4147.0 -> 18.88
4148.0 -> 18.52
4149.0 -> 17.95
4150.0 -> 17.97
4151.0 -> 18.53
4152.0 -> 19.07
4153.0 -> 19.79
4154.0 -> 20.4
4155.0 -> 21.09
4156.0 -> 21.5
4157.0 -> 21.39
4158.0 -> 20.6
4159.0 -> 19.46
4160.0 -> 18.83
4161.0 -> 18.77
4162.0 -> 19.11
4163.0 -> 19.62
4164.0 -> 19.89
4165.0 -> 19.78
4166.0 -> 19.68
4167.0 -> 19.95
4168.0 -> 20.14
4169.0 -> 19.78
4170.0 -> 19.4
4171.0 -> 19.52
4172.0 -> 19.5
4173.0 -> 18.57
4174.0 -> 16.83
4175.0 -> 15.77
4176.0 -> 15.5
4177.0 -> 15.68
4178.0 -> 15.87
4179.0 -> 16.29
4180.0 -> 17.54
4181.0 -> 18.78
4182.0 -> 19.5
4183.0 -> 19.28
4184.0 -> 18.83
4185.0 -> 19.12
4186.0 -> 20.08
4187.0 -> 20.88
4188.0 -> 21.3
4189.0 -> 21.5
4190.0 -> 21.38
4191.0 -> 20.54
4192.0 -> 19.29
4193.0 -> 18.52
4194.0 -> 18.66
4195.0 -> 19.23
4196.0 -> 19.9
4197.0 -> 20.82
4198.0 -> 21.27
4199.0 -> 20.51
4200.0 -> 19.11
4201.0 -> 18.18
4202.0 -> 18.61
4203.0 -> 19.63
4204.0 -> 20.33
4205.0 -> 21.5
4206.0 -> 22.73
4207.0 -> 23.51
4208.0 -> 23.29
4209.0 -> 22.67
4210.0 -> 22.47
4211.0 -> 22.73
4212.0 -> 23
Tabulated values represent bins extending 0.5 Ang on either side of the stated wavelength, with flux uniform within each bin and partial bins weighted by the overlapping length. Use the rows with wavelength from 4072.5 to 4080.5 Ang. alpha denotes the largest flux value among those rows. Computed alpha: 19.67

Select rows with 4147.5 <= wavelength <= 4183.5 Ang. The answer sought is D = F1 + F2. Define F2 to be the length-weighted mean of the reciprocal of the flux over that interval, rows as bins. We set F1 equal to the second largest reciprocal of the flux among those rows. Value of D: 0.117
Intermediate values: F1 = 0.064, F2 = 0.053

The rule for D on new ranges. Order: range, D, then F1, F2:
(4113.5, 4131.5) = 0.111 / 0.058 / 0.053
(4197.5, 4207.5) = 0.103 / 0.054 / 0.049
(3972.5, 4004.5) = 0.135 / 0.078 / 0.057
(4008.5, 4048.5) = 0.112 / 0.062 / 0.050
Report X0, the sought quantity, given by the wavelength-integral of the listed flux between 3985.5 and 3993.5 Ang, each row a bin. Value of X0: 150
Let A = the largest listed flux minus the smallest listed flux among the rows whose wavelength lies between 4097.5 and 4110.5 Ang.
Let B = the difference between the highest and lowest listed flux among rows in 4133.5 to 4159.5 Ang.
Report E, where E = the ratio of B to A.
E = 1.10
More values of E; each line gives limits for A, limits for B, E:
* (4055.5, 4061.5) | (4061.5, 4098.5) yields 3.19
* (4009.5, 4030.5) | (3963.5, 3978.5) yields 1.75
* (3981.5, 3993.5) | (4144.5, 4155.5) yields 0.95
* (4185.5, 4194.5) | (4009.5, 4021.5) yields 0.87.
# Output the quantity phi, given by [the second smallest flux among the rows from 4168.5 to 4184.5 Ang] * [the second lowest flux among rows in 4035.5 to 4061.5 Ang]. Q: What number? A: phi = 255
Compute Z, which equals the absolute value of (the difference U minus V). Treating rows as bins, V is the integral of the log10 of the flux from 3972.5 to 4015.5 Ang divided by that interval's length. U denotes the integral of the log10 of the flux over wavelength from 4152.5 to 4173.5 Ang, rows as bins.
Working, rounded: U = 27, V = 1.27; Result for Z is 26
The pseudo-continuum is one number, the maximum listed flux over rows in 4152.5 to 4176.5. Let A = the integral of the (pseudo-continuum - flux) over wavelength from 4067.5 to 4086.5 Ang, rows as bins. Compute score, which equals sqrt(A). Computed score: 7.2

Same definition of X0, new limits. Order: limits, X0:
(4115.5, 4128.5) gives 241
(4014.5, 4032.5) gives 363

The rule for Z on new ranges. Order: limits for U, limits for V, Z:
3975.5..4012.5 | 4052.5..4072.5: 46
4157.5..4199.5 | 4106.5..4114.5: 53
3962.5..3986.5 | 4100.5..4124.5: 26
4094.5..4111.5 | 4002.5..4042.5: 19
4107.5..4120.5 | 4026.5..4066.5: 15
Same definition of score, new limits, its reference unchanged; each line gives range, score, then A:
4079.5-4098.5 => 8.4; 71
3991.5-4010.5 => 6.1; 38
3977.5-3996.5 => 7.5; 56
